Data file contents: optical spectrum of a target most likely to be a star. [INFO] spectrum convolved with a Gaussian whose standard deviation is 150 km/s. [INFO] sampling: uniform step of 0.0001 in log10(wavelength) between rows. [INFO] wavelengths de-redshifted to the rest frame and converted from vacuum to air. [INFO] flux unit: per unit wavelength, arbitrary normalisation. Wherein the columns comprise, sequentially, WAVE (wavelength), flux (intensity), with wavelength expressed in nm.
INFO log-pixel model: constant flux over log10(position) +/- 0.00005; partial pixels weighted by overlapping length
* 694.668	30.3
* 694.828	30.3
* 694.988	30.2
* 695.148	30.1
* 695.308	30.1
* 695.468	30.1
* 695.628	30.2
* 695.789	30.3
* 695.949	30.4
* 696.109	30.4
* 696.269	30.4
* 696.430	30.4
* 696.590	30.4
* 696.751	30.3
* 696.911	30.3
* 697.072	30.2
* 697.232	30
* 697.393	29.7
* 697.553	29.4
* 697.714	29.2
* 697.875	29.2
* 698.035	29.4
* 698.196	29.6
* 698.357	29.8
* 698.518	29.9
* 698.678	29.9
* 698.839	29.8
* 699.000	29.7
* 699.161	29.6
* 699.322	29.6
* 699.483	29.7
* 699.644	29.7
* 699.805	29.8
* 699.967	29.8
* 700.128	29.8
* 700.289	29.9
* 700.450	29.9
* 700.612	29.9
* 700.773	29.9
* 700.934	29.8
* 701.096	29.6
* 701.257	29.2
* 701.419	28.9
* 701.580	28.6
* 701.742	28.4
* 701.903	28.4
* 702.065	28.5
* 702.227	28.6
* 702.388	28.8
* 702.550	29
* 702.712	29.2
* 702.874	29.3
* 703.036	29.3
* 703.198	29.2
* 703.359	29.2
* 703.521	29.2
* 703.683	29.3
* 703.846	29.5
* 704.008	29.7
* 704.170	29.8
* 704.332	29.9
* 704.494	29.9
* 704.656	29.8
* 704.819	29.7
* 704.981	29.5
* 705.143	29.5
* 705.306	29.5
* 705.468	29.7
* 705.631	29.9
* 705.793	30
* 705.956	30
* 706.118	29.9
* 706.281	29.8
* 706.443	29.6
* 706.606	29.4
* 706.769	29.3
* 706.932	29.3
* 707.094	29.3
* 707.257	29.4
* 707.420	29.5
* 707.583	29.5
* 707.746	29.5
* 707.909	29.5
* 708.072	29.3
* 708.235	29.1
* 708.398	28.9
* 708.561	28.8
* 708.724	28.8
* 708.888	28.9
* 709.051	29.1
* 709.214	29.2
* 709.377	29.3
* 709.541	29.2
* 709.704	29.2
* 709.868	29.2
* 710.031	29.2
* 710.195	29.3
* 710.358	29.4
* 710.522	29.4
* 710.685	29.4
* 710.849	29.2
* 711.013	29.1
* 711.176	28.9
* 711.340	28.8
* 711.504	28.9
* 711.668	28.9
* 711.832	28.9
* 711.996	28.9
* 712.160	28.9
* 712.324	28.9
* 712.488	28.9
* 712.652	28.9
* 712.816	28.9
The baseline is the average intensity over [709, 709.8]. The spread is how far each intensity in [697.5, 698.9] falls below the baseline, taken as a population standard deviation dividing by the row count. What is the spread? 0.270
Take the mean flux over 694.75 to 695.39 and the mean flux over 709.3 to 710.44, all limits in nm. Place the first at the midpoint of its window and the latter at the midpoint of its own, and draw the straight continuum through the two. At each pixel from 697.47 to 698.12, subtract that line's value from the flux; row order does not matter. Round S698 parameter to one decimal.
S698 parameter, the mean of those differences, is -0.7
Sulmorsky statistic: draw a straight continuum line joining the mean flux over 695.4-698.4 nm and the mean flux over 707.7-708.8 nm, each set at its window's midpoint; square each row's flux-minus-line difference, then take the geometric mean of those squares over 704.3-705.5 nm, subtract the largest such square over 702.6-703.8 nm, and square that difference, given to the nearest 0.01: 0.00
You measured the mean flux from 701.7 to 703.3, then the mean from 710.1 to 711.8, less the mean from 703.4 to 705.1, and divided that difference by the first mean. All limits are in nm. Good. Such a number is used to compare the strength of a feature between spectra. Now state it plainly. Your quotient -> -0.017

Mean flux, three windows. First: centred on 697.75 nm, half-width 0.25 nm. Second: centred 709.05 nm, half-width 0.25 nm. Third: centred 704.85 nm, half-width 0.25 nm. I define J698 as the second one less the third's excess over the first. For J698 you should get 28.7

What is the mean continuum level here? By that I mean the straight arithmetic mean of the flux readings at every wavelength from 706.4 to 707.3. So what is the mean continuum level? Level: 29.4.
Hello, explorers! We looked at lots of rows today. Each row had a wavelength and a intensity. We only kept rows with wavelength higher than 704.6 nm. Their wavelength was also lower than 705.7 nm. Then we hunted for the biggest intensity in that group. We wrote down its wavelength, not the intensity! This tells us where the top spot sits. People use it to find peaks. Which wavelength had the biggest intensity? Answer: 705.631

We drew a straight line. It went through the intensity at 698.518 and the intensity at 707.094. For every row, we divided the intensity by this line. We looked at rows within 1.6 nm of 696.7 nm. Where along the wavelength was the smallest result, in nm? 697.714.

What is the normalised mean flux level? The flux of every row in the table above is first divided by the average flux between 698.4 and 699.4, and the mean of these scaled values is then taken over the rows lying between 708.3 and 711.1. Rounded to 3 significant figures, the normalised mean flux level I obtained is 0.980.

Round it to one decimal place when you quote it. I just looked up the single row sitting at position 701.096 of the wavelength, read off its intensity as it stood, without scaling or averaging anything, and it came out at 29.6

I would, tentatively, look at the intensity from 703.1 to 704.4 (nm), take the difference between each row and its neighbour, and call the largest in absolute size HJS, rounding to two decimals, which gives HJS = 0.20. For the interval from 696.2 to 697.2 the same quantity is 0.10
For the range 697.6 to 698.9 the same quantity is 0.20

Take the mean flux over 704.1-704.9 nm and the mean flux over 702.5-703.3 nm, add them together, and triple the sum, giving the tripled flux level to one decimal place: 177.1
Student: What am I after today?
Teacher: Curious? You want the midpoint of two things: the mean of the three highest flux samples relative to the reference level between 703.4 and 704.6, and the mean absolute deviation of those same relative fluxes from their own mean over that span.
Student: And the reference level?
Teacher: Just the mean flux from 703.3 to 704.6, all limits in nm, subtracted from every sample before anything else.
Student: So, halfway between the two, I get 0.27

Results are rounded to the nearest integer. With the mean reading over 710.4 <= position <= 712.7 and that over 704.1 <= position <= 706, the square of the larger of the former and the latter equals 886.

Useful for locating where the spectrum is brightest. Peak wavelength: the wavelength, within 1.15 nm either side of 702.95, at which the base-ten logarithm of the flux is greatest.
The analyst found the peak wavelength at 704.008 nm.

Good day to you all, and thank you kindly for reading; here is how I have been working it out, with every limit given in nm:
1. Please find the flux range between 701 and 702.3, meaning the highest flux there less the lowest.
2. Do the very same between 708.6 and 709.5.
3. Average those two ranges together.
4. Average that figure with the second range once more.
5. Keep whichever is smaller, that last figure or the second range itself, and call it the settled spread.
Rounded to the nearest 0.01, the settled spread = 0.50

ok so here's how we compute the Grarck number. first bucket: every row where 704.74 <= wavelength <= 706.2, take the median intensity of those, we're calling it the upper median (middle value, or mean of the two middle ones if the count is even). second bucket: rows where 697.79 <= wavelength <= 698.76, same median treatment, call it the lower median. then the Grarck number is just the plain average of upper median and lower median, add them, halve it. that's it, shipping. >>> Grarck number 29.7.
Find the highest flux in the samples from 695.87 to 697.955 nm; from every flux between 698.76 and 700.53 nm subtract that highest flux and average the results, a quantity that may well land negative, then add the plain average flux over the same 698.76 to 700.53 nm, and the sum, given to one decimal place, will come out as 29.1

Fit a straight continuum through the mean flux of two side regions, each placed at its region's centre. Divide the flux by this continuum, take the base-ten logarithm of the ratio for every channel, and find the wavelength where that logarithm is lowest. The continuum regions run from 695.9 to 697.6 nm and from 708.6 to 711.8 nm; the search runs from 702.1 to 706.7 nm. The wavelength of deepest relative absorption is 702.227 nm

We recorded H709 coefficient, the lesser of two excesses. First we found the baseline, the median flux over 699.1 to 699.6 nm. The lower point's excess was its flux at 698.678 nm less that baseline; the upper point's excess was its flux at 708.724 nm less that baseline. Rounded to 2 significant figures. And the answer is -0.80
